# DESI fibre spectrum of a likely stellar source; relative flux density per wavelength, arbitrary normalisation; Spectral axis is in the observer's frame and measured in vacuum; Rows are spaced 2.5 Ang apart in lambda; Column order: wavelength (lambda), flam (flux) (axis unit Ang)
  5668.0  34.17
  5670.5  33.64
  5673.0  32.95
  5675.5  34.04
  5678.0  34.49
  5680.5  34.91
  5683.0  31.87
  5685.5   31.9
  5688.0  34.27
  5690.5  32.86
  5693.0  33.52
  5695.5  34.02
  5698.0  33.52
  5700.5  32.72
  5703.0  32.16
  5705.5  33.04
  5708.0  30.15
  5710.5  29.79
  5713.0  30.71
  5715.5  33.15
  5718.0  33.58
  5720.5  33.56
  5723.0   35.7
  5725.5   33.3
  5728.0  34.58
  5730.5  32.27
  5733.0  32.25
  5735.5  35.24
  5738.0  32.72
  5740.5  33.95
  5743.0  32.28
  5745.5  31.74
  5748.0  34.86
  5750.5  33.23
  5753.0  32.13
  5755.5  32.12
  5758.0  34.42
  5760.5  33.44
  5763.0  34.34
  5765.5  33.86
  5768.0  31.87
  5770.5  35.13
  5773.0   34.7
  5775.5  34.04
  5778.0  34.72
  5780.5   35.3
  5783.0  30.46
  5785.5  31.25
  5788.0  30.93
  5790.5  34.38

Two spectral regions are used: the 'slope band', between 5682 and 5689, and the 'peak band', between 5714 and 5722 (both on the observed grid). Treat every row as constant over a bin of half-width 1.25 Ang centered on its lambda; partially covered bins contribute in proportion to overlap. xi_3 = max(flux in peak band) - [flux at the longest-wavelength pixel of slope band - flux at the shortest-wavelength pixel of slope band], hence 31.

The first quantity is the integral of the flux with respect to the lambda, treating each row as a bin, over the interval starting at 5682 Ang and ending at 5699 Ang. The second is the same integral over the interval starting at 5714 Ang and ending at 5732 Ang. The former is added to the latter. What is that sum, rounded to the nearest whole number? 1170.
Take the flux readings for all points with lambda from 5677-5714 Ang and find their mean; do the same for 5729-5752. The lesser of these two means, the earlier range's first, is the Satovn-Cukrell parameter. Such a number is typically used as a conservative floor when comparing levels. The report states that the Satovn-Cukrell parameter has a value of 32.7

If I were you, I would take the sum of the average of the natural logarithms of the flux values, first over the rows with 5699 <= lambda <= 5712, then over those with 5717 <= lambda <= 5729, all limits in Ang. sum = 6.982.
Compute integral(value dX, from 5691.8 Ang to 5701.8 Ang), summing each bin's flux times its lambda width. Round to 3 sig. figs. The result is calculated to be 334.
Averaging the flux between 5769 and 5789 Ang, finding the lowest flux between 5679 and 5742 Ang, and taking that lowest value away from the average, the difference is 3.5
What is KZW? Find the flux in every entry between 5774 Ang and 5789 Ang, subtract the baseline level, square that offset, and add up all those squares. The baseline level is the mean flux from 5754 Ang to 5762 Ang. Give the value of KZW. 25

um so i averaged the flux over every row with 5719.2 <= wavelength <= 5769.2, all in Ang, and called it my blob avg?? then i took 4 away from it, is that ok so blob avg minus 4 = 29.4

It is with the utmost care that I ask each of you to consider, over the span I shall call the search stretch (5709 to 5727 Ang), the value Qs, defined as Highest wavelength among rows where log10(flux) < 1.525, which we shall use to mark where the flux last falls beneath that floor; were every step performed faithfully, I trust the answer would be 5725.5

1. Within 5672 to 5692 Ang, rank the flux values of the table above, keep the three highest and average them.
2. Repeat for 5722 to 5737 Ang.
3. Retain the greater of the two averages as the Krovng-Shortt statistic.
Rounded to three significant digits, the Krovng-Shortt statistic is 35.2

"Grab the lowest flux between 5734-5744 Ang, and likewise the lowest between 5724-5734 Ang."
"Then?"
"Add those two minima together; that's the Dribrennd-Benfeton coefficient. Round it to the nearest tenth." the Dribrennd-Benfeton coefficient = 64.5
